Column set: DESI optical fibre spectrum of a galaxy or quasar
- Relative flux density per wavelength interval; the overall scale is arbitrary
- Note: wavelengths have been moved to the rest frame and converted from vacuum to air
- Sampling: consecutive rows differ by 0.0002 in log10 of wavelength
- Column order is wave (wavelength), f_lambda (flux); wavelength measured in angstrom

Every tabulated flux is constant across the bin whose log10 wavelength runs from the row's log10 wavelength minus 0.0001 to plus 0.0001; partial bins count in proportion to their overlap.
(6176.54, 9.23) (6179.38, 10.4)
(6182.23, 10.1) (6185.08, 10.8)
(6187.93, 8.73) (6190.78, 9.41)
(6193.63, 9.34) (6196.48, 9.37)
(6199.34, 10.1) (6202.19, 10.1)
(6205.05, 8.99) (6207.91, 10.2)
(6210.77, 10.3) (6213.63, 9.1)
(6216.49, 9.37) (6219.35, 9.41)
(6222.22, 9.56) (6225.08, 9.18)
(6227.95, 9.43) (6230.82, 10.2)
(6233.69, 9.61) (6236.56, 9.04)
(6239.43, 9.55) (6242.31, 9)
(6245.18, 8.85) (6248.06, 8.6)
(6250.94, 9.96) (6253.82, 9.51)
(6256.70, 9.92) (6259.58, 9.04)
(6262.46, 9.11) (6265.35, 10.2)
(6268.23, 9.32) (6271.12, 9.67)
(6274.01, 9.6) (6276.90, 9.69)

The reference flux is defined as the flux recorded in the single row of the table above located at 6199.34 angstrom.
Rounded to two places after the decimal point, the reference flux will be 10.10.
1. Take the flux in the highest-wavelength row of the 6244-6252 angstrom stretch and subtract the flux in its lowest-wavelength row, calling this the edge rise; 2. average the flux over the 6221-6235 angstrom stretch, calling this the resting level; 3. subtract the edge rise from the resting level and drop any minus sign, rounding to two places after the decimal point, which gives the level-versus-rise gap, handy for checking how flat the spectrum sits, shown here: 8.49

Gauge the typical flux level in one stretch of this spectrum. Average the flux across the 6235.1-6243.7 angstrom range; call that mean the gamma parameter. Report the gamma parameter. 9.20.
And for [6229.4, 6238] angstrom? 9.62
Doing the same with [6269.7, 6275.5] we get 9.63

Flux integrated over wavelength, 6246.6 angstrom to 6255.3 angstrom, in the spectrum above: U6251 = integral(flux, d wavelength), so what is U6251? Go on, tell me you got 81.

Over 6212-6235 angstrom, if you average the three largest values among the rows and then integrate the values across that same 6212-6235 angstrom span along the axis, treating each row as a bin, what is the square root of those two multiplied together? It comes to 46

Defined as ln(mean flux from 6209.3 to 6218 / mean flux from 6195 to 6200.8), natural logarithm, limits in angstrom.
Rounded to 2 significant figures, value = -0.015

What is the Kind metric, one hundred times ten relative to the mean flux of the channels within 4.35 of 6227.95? 104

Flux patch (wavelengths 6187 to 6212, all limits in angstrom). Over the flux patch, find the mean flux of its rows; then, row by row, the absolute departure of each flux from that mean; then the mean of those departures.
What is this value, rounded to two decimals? 0.50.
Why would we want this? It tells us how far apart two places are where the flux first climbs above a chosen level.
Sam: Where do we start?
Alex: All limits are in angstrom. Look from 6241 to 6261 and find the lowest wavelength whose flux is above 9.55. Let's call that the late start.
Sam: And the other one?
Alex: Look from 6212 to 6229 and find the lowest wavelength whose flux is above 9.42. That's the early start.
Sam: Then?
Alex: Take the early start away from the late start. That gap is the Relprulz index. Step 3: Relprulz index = 28.7 angstrom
